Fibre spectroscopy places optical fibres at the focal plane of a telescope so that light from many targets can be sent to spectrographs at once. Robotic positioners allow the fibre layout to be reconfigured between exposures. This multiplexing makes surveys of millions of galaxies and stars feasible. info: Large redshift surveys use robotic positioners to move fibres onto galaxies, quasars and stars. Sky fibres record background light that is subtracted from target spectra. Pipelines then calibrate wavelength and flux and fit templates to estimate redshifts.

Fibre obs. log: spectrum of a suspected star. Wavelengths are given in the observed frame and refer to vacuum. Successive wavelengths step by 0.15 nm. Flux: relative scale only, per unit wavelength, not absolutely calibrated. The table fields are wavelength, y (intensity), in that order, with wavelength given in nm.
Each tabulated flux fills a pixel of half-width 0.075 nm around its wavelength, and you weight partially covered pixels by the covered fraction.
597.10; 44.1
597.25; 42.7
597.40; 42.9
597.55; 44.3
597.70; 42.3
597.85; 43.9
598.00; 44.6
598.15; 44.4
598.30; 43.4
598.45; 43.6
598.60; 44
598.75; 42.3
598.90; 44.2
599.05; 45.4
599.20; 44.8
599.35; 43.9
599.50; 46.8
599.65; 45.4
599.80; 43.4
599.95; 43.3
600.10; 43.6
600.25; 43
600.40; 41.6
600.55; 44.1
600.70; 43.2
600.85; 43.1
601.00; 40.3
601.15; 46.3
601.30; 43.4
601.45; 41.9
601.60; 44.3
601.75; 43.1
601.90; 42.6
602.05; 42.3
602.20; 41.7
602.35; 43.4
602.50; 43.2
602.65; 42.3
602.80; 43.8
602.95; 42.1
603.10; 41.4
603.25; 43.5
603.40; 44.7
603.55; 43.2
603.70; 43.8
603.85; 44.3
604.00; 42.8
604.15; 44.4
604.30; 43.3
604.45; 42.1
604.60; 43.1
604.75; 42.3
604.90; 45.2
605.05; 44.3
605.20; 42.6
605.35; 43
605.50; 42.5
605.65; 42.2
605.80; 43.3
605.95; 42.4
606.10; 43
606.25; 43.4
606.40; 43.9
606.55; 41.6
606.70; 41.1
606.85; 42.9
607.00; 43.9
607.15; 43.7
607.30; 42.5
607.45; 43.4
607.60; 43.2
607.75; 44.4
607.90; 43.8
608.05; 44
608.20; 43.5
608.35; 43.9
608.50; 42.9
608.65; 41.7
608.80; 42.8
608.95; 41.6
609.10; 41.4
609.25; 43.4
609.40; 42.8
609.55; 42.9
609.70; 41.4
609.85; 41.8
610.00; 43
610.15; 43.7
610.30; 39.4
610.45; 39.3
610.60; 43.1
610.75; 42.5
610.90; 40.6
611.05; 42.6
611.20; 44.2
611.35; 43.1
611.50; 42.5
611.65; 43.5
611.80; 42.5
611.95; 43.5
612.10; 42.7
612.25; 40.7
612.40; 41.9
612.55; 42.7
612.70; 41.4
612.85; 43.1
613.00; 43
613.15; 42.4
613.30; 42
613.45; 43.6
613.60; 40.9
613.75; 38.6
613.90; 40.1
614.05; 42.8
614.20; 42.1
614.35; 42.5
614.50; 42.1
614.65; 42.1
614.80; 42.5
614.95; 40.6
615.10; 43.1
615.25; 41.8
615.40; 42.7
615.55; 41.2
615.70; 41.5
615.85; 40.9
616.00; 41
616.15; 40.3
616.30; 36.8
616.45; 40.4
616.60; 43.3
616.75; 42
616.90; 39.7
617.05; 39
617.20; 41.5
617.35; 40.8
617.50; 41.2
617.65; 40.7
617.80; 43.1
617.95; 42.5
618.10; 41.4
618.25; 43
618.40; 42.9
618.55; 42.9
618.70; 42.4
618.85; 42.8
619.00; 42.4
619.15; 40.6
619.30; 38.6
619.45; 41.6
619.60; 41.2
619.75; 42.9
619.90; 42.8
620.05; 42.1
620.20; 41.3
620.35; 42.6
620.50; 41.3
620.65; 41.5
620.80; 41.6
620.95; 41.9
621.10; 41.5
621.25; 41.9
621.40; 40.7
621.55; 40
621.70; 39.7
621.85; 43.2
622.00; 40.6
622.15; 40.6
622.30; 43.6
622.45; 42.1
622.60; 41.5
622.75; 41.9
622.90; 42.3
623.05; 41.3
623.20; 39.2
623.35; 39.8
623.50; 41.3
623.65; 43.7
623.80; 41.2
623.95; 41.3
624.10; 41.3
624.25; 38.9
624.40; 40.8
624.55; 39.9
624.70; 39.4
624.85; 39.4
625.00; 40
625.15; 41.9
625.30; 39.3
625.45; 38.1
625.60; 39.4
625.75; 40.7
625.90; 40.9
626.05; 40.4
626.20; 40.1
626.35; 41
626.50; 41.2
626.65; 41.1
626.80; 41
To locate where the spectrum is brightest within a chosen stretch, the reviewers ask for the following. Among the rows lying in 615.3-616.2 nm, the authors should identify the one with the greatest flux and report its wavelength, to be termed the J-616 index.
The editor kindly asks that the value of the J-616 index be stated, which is 615.40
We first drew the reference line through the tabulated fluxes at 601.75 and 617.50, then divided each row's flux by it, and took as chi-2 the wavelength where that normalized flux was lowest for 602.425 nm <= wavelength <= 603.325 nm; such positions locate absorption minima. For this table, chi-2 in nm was 603.10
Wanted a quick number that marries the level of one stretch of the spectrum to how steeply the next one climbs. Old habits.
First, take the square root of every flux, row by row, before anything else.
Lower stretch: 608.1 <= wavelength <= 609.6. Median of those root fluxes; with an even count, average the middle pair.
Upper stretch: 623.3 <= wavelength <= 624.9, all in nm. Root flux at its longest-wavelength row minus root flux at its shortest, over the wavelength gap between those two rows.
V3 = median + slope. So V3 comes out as 6.52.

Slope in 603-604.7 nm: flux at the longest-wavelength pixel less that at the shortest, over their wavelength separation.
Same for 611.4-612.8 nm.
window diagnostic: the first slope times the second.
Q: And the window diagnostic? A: -1.0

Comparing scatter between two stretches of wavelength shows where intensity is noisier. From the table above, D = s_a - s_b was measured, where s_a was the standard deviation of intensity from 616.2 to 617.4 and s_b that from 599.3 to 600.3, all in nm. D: 0.6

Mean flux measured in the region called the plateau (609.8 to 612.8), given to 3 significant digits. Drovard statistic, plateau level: 42.2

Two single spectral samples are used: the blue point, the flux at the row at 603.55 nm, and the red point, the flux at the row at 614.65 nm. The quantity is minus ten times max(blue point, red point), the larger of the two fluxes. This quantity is -432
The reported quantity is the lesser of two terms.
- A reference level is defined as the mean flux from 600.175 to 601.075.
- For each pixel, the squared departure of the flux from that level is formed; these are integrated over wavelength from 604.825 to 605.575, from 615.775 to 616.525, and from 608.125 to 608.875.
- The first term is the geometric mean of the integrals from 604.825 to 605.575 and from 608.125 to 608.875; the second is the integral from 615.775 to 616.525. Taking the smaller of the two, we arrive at 0.9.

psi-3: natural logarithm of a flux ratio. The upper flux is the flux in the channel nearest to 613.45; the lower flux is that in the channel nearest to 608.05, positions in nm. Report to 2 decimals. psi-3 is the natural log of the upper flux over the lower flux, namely -0.01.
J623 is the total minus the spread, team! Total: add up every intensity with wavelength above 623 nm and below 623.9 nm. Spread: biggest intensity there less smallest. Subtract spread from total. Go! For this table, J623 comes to 242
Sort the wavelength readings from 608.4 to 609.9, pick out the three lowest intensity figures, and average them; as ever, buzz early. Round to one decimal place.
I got 41.5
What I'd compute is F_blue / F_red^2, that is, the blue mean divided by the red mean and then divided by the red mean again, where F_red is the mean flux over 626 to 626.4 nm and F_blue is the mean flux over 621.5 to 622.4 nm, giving 0.0252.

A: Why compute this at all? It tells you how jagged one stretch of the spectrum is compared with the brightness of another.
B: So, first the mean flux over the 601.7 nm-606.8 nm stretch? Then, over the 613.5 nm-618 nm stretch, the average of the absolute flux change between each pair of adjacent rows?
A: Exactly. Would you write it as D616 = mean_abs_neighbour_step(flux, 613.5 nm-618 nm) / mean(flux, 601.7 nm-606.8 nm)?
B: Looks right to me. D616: 0.032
